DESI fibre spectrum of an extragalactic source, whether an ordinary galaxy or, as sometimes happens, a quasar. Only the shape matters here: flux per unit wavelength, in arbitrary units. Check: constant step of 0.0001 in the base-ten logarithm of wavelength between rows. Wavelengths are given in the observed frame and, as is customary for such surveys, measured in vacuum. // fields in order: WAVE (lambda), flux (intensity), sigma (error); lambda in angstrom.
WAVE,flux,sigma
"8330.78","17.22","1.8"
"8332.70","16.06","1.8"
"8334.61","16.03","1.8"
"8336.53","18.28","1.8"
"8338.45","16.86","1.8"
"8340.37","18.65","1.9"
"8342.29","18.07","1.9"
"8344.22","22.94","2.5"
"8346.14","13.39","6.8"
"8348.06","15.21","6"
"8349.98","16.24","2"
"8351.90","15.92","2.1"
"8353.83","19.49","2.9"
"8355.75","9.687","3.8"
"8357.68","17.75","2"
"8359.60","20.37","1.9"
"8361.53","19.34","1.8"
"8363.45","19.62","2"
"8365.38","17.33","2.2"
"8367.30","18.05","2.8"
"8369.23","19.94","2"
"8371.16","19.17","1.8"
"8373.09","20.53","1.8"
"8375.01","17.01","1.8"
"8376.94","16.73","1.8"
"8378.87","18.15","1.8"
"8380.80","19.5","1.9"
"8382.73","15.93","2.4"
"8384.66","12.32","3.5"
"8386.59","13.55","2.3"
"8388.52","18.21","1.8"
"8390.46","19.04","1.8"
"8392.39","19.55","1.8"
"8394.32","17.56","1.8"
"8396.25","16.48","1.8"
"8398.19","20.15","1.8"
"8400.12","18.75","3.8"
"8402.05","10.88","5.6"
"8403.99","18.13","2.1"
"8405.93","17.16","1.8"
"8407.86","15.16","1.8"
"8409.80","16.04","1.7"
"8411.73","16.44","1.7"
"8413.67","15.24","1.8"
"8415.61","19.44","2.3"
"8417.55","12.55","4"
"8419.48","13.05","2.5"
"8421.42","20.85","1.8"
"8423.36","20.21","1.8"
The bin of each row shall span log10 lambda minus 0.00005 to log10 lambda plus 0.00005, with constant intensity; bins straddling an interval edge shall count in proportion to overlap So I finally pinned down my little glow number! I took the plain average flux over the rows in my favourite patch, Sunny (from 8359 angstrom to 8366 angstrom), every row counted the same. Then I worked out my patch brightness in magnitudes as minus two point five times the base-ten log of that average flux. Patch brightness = -3.21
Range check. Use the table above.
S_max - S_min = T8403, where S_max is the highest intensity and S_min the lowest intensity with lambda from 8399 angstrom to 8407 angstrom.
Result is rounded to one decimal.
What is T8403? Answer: 7.9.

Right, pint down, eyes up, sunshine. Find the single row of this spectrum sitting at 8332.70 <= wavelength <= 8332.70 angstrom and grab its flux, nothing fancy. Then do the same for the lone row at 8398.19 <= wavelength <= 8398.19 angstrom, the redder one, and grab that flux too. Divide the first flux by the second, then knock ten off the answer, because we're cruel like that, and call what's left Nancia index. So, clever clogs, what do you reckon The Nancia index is -9.2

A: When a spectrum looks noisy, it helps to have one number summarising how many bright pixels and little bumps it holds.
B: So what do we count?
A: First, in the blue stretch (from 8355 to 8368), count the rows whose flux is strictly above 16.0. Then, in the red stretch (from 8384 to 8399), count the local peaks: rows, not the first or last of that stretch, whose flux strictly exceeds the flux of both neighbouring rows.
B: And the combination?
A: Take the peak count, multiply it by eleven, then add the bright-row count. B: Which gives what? 17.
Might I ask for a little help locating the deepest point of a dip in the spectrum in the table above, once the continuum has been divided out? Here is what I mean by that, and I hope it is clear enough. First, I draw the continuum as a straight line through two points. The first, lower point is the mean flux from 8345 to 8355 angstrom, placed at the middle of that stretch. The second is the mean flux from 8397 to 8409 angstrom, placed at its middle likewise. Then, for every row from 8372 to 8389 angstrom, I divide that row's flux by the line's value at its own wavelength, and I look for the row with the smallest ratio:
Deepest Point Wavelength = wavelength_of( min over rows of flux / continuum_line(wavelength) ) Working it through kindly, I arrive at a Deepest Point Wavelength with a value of 8384.66 angstrom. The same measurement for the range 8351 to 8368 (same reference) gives 8355.75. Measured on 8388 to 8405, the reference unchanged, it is 8402.05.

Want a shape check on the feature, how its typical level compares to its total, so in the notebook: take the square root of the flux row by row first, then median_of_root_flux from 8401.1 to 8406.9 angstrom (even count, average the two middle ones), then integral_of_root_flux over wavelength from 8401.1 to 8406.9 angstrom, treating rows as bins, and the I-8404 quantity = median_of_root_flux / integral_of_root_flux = 0.183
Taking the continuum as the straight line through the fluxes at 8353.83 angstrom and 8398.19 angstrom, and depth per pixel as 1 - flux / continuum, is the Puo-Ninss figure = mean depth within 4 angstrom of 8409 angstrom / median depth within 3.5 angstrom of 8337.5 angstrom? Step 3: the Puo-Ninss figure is 2.3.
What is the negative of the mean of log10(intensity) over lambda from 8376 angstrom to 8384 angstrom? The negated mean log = -1.24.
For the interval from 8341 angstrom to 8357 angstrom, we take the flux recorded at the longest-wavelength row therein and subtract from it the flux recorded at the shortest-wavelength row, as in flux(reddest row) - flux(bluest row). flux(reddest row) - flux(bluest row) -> -8.4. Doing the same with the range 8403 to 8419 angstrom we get -5.6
